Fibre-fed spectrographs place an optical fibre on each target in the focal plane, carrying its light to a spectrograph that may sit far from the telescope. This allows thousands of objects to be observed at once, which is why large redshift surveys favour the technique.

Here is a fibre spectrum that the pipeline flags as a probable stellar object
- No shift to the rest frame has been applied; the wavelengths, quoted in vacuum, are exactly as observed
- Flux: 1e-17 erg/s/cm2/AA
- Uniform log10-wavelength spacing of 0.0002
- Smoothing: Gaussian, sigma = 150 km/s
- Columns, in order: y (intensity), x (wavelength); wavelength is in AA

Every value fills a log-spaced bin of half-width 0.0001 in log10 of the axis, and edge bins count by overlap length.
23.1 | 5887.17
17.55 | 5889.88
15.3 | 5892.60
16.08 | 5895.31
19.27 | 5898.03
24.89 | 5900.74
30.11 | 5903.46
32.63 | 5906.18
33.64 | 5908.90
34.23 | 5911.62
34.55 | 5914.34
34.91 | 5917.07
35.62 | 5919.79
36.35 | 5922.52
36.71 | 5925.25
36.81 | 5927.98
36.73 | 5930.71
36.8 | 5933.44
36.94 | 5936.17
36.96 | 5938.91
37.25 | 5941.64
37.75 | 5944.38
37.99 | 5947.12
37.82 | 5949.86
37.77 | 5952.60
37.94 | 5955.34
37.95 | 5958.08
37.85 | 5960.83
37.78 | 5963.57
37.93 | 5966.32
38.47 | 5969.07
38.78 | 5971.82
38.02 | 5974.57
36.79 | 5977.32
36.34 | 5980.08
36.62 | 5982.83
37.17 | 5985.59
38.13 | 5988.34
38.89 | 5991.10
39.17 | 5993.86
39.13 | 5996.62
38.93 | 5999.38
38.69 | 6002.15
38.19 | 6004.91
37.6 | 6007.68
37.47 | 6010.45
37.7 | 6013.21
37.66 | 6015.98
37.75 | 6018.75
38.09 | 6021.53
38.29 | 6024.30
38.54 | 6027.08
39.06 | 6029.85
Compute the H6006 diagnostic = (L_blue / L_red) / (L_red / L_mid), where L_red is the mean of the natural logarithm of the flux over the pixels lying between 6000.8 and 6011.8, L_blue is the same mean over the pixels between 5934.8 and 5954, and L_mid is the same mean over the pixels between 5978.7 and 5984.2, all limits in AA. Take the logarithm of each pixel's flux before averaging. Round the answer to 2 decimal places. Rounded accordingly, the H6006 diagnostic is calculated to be 0.99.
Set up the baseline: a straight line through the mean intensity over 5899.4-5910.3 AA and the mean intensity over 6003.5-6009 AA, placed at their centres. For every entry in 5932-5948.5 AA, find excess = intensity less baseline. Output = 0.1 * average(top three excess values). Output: 0.44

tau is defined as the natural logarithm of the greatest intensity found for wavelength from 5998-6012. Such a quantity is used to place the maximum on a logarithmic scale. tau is 3.66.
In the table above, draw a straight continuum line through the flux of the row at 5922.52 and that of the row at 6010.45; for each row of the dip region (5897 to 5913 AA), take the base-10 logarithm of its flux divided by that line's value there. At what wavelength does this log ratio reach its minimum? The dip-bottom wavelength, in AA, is 5898.03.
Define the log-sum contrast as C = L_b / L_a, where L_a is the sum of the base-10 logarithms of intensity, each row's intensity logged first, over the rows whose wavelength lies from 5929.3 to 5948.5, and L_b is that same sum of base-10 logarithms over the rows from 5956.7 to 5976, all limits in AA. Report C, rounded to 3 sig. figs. 1.01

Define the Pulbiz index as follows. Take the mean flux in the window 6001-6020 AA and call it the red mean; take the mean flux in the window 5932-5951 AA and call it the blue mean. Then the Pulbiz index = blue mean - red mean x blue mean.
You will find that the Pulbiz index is -1377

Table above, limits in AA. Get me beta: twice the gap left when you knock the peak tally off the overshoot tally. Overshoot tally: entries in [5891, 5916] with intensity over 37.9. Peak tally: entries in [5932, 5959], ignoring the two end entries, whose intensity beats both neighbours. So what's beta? -2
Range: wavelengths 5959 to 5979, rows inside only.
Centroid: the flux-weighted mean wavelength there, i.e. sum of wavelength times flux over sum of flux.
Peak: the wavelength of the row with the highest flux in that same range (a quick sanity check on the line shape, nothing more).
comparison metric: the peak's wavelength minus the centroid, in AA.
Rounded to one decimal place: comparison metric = 2.8 AA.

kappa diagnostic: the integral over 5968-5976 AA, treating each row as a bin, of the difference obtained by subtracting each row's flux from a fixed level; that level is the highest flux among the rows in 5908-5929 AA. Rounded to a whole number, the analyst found -13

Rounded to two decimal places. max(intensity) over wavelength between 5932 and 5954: 37.99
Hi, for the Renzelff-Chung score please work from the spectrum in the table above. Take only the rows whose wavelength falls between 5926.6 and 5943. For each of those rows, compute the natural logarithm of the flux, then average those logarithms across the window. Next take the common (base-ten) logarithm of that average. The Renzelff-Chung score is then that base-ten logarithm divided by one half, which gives 1.11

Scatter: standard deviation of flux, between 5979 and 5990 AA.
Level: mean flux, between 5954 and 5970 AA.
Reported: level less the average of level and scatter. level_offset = 19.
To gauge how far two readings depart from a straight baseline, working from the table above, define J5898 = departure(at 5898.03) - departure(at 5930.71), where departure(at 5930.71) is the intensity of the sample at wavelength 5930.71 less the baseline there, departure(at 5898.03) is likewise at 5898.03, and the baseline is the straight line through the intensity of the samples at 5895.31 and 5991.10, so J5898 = -10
